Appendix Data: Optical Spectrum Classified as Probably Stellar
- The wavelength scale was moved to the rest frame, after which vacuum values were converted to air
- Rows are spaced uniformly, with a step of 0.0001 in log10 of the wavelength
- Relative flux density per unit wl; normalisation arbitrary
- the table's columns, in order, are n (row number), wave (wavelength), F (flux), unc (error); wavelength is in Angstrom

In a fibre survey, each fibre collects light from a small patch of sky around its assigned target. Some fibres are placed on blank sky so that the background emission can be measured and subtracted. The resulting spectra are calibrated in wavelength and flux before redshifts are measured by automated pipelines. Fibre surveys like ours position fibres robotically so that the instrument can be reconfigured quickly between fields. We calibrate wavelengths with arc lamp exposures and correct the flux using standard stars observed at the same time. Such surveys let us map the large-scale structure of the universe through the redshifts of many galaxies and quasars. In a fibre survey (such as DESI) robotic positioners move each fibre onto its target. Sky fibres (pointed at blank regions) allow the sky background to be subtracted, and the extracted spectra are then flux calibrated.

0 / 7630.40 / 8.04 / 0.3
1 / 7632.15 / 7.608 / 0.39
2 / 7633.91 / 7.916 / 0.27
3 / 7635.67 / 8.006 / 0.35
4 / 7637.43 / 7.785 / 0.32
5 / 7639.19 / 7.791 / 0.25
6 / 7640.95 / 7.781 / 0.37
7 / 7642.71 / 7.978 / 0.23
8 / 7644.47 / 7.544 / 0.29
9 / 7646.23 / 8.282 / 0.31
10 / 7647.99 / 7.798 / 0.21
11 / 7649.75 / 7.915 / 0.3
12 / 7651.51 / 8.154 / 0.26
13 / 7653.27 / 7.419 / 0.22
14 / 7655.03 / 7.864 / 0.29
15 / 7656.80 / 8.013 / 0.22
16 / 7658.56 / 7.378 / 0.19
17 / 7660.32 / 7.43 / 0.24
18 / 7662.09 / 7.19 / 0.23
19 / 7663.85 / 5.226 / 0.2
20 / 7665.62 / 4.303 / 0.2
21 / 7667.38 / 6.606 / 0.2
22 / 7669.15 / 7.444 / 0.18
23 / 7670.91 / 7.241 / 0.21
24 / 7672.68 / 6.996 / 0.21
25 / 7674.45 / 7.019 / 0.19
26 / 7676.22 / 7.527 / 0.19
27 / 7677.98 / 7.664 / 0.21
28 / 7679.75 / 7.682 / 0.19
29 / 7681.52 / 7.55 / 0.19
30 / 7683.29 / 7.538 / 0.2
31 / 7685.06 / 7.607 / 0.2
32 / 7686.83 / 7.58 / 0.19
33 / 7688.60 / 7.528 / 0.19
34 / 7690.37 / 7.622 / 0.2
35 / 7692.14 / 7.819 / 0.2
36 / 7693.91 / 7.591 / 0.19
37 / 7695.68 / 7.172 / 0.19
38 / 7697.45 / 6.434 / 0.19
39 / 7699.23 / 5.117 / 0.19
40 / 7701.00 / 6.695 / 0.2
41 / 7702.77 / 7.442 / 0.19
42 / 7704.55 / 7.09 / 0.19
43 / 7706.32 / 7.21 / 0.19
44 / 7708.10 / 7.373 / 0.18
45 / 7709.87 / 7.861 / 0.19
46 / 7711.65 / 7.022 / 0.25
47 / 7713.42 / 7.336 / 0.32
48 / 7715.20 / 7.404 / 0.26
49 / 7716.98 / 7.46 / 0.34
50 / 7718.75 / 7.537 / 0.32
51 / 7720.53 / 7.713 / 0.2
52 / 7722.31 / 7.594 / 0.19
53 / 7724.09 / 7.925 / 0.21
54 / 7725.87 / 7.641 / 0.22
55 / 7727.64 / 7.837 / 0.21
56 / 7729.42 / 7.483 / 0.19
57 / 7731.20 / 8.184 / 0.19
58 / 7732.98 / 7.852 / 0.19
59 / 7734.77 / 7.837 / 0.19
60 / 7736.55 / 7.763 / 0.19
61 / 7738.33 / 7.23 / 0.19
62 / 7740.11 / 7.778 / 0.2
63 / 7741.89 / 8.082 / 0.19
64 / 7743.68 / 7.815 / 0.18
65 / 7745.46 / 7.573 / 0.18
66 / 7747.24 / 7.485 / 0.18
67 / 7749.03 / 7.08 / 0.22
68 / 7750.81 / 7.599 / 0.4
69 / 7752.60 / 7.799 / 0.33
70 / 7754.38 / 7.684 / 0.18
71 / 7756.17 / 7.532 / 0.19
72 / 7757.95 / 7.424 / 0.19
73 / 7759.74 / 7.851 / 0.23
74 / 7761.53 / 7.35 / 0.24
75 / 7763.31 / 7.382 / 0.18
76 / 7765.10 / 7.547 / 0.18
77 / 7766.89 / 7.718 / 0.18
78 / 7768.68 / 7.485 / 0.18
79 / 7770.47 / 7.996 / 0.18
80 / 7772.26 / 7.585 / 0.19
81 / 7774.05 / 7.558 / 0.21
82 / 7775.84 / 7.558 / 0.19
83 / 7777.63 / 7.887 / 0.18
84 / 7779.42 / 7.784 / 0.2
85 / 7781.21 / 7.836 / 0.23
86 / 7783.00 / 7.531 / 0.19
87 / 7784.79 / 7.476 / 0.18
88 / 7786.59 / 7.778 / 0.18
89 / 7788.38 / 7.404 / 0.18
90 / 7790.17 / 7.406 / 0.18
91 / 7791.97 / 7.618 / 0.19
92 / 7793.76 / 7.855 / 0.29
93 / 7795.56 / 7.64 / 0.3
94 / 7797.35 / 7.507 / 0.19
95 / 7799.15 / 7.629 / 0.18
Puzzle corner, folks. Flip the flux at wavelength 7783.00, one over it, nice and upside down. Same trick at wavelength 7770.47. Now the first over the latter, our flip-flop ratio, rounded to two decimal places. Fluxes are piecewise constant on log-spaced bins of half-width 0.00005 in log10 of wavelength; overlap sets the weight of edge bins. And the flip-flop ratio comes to 1.06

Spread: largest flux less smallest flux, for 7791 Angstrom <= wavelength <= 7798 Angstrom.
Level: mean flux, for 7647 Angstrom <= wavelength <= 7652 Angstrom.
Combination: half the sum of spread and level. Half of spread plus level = 4.15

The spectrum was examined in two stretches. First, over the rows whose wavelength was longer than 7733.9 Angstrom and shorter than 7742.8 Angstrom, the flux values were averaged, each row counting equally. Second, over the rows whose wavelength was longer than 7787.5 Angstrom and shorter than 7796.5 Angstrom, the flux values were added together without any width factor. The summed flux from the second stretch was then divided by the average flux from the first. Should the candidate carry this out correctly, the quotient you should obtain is 4.9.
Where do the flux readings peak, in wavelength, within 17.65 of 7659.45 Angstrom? 7646.23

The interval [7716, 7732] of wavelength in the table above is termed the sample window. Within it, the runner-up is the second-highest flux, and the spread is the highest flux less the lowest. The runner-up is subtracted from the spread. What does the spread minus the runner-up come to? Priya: -7.20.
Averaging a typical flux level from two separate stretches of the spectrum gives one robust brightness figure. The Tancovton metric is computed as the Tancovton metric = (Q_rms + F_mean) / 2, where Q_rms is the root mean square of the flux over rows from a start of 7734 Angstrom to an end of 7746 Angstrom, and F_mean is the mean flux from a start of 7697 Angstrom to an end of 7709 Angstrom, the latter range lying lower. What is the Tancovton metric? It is 7.25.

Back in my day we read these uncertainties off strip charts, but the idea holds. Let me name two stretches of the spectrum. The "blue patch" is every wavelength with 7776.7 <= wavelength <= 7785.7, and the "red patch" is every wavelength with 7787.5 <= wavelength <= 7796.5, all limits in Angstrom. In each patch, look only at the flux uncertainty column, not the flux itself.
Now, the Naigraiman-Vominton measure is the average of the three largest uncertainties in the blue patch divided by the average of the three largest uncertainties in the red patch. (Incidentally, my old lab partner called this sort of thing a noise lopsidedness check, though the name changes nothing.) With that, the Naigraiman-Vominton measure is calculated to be 0.79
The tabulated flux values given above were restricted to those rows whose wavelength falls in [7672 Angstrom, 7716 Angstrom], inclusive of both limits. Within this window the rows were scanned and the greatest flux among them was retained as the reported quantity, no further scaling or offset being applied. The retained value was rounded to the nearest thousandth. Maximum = 7.861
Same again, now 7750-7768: 7.851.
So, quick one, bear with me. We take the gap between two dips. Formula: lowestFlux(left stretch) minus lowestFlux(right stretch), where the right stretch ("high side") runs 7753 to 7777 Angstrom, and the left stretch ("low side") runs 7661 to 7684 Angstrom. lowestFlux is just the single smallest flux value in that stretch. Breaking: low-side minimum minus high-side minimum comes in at -3.0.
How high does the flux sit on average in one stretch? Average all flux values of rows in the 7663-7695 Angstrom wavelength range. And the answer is 7.14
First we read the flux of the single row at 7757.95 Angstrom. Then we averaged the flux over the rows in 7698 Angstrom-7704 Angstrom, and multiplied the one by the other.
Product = 48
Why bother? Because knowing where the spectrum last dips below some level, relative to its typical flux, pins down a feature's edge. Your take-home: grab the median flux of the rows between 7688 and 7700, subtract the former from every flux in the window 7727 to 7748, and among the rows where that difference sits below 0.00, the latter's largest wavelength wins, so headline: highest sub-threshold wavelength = 7747.24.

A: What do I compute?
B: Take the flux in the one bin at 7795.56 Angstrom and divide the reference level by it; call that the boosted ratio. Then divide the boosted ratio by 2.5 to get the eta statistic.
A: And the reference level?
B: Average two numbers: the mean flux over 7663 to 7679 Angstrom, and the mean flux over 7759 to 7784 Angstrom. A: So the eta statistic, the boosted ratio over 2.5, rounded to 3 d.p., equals 0.375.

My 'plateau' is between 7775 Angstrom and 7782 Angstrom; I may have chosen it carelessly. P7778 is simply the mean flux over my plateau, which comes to 7.77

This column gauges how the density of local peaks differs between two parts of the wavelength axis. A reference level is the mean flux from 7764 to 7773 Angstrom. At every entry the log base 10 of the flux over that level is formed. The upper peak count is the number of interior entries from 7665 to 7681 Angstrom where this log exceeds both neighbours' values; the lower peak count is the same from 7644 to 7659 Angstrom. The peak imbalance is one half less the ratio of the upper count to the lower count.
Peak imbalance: 0.17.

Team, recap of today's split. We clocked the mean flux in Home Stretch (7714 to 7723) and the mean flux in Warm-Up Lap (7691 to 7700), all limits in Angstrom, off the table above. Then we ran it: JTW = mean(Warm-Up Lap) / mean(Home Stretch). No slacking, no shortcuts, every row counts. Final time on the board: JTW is 0.91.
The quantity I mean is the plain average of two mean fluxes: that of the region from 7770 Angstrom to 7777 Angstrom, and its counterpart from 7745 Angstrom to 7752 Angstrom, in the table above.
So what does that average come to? 7.55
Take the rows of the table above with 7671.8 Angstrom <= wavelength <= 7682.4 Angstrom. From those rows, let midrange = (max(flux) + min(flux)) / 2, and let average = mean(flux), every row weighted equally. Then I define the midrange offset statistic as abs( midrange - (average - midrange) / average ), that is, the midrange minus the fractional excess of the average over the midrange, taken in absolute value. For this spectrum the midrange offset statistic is 7.3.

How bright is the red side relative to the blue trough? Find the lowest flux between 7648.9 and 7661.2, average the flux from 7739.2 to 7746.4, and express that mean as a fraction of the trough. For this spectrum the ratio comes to 1.06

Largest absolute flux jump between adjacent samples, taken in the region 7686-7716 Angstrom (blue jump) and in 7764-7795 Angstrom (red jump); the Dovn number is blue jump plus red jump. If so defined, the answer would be 2.1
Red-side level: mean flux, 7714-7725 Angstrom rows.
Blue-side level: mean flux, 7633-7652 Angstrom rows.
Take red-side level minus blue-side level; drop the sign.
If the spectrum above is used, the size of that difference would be 0.30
